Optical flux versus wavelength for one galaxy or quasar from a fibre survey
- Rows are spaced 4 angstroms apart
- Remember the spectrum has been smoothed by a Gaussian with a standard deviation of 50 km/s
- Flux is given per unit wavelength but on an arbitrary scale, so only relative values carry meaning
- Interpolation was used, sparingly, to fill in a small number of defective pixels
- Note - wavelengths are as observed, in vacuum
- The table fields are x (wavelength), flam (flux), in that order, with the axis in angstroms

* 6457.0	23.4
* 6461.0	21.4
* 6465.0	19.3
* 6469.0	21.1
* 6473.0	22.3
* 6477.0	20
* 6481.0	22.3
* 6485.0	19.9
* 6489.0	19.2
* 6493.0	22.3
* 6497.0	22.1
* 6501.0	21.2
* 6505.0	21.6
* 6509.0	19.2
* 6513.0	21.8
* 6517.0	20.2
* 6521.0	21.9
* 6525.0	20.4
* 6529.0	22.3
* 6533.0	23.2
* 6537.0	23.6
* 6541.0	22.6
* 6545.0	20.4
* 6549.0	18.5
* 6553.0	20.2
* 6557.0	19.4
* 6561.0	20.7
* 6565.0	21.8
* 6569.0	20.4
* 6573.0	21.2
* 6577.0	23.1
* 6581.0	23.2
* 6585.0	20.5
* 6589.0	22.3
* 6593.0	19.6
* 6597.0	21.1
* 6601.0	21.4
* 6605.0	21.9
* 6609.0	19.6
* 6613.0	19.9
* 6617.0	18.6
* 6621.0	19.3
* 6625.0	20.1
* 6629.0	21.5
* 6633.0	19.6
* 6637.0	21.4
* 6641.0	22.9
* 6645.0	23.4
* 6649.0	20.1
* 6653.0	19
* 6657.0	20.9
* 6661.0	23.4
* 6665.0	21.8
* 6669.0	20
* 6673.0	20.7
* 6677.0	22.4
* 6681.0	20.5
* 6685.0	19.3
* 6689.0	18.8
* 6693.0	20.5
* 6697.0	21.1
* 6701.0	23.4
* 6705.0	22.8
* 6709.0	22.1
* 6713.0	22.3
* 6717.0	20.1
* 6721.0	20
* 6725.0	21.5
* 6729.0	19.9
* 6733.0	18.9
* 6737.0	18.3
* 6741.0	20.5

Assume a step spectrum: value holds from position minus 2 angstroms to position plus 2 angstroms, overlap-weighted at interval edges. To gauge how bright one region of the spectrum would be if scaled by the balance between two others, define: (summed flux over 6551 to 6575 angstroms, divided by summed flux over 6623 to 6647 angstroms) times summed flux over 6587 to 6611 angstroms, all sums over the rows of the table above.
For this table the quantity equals 121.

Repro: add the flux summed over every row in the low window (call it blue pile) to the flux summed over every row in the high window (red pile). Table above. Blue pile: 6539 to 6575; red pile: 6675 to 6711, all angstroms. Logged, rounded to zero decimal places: 376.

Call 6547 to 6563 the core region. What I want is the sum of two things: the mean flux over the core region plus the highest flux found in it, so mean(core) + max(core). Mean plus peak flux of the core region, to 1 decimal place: 40.4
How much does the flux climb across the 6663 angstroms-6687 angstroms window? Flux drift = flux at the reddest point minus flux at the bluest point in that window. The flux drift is -2.5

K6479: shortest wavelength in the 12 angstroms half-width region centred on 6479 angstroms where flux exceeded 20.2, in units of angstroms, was 6469.0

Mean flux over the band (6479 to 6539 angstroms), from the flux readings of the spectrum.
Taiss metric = 21.4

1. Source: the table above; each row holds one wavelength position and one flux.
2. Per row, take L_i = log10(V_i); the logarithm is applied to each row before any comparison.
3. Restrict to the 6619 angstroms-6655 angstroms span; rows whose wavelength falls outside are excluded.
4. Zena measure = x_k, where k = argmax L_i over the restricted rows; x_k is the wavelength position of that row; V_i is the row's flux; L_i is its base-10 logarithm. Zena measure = 6645.0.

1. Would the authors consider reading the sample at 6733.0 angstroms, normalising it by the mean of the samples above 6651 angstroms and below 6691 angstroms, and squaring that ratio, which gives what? 0.84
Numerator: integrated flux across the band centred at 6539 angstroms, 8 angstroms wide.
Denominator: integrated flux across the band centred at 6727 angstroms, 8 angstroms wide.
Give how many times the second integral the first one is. 1.12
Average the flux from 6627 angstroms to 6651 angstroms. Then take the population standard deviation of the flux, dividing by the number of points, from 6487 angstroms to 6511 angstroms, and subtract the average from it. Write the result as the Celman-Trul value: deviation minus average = -20.2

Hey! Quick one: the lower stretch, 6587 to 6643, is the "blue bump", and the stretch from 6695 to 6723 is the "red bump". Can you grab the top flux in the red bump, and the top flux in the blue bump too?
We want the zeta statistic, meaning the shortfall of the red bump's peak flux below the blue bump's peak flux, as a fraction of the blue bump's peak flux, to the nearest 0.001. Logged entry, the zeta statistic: -0.022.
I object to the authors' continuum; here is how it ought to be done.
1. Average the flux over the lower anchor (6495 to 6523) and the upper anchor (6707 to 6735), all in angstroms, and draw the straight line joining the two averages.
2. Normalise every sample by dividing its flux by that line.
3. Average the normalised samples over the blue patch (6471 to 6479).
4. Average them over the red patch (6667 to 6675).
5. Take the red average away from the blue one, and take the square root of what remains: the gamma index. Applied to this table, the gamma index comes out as 0.13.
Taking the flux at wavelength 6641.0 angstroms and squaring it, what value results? 524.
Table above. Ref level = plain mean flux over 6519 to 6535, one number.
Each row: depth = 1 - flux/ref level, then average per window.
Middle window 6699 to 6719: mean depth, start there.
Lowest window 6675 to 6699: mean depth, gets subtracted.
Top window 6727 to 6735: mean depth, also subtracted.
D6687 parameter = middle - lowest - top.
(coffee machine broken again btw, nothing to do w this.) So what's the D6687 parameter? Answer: -0.19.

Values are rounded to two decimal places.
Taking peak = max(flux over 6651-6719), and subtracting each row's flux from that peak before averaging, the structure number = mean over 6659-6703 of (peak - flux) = 2.32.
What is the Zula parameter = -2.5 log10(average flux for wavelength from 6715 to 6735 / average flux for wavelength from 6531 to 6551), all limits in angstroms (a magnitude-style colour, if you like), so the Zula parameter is 0.08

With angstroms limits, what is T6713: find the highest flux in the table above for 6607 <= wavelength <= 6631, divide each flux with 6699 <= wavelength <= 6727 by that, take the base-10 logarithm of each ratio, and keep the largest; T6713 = 0.037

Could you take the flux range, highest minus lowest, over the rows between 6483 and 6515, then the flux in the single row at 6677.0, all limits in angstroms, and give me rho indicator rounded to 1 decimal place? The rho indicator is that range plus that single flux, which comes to 25.5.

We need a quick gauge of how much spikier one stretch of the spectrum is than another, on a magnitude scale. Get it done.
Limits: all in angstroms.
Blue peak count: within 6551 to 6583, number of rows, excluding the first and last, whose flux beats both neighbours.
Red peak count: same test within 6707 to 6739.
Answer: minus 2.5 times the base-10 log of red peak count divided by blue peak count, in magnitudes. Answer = -0.75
